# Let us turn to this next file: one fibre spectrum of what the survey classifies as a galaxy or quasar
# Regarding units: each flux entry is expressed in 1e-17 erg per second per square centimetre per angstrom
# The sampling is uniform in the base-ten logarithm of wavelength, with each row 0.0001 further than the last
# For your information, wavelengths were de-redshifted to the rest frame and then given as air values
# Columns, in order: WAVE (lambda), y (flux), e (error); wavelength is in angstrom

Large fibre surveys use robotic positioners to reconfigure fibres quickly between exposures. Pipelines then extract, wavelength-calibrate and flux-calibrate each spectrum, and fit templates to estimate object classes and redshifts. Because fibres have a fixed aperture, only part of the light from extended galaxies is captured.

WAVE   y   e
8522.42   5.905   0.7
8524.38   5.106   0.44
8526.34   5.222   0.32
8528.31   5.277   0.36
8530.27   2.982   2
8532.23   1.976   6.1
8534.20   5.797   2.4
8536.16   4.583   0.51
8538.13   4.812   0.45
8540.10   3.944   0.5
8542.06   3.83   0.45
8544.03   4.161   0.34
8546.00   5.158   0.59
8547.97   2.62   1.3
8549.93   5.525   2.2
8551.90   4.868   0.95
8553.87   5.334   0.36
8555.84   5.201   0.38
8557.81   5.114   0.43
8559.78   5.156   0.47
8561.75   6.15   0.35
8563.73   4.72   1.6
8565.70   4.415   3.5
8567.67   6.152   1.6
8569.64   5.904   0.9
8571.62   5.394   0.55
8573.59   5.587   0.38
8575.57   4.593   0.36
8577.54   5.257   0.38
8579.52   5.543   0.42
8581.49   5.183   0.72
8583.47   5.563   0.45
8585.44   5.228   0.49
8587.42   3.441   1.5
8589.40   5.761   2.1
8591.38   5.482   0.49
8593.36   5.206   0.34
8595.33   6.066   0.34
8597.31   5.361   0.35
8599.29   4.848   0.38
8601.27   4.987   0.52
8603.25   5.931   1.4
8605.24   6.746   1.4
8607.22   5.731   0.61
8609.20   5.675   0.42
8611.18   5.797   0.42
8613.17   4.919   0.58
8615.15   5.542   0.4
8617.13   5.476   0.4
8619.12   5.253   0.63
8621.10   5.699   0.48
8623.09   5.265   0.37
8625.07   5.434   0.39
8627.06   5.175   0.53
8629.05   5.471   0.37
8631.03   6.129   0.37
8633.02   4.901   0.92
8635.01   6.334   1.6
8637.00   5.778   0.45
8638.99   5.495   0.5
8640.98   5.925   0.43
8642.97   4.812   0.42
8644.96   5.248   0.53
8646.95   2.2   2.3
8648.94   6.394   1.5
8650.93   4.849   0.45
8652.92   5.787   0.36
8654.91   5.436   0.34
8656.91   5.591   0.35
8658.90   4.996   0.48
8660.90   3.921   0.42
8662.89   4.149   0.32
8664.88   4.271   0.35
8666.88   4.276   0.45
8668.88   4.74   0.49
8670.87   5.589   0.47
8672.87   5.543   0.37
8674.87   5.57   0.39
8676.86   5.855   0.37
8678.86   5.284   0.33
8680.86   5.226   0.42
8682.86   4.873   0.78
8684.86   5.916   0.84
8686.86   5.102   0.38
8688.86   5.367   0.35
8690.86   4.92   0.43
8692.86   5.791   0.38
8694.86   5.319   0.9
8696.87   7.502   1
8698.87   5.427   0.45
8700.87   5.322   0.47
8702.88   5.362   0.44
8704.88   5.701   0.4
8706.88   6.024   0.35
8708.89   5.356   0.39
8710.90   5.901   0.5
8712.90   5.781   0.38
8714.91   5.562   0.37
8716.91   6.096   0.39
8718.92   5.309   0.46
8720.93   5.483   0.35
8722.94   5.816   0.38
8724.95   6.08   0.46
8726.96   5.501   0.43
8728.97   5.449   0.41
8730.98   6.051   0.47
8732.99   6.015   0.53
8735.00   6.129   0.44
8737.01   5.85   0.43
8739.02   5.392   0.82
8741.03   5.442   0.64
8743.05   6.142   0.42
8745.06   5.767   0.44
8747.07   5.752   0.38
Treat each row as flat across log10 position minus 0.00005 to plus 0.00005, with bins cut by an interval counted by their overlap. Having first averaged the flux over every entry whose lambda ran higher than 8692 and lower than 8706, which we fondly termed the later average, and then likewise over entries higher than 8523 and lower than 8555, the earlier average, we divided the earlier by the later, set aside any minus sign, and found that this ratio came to 0.77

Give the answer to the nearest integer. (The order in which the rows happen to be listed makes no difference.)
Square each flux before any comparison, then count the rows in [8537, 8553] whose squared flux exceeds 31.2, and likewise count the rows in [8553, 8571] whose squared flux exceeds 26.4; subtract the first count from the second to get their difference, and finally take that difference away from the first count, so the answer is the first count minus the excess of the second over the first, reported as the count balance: -6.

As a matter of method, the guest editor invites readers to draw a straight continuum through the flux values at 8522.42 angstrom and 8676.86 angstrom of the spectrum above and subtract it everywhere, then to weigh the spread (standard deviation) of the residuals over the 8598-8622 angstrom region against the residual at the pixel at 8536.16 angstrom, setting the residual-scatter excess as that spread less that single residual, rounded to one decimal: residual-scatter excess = 1.8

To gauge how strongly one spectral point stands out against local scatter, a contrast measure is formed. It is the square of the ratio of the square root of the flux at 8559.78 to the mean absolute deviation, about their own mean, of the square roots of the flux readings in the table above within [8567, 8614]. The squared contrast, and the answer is 548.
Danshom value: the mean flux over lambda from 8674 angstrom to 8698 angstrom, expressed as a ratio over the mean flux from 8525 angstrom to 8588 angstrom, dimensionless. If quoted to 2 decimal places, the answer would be 1.15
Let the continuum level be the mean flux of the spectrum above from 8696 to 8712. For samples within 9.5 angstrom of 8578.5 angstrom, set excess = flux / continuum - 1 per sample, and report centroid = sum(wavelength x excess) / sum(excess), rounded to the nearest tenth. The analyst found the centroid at 8581.8 angstrom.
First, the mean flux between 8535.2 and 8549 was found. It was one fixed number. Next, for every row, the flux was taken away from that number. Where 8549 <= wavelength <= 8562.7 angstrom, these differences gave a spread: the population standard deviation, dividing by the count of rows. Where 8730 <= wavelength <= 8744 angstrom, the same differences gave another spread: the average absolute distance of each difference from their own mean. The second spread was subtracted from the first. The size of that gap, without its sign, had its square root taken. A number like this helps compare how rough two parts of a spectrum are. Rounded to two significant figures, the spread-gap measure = 0.35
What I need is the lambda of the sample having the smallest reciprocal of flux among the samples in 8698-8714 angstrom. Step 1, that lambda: 8706.88 angstrom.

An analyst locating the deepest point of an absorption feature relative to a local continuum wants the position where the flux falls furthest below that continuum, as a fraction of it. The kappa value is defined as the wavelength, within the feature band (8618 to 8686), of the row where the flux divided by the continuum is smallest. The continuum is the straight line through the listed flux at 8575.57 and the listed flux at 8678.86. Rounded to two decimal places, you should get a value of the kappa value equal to 8646.95 angstrom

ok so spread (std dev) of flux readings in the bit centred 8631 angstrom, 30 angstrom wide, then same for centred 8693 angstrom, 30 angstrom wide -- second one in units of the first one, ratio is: 1.5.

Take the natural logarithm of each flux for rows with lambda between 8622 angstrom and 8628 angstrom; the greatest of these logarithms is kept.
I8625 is 1.69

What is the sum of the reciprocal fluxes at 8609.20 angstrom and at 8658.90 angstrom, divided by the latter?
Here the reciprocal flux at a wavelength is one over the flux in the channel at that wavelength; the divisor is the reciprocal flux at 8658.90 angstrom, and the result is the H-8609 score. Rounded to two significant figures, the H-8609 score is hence 1.9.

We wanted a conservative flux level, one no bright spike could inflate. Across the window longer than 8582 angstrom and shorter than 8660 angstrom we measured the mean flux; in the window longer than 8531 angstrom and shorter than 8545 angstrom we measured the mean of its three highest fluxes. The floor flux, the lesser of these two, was 5.1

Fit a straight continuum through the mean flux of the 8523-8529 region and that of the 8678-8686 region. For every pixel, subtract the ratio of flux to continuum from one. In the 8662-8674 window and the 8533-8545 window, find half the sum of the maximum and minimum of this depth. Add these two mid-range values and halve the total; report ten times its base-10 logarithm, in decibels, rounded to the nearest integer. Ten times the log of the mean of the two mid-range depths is -11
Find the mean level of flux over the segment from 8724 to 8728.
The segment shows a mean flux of 5.8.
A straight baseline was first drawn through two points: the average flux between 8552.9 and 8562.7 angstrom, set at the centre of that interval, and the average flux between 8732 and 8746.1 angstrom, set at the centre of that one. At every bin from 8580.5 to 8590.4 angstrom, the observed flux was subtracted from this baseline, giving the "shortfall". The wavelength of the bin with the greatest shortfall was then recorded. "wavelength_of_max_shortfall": 8587.42 angstrom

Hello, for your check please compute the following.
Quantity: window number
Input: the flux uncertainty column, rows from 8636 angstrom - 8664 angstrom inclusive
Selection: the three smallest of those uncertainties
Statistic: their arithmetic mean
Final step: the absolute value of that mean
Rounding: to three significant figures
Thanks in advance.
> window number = 0.337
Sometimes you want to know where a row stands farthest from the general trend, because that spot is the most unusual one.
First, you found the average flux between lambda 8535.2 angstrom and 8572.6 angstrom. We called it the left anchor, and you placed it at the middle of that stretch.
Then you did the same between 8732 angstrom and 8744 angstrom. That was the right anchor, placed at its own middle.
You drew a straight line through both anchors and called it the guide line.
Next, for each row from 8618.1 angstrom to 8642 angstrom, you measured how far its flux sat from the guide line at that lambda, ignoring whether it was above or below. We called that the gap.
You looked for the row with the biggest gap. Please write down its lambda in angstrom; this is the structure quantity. 8635.01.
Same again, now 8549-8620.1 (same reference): 8587.42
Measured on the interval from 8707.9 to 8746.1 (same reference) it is 8739.02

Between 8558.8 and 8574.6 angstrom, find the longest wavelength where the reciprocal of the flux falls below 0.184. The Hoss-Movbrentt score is 8573.59 angstrom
